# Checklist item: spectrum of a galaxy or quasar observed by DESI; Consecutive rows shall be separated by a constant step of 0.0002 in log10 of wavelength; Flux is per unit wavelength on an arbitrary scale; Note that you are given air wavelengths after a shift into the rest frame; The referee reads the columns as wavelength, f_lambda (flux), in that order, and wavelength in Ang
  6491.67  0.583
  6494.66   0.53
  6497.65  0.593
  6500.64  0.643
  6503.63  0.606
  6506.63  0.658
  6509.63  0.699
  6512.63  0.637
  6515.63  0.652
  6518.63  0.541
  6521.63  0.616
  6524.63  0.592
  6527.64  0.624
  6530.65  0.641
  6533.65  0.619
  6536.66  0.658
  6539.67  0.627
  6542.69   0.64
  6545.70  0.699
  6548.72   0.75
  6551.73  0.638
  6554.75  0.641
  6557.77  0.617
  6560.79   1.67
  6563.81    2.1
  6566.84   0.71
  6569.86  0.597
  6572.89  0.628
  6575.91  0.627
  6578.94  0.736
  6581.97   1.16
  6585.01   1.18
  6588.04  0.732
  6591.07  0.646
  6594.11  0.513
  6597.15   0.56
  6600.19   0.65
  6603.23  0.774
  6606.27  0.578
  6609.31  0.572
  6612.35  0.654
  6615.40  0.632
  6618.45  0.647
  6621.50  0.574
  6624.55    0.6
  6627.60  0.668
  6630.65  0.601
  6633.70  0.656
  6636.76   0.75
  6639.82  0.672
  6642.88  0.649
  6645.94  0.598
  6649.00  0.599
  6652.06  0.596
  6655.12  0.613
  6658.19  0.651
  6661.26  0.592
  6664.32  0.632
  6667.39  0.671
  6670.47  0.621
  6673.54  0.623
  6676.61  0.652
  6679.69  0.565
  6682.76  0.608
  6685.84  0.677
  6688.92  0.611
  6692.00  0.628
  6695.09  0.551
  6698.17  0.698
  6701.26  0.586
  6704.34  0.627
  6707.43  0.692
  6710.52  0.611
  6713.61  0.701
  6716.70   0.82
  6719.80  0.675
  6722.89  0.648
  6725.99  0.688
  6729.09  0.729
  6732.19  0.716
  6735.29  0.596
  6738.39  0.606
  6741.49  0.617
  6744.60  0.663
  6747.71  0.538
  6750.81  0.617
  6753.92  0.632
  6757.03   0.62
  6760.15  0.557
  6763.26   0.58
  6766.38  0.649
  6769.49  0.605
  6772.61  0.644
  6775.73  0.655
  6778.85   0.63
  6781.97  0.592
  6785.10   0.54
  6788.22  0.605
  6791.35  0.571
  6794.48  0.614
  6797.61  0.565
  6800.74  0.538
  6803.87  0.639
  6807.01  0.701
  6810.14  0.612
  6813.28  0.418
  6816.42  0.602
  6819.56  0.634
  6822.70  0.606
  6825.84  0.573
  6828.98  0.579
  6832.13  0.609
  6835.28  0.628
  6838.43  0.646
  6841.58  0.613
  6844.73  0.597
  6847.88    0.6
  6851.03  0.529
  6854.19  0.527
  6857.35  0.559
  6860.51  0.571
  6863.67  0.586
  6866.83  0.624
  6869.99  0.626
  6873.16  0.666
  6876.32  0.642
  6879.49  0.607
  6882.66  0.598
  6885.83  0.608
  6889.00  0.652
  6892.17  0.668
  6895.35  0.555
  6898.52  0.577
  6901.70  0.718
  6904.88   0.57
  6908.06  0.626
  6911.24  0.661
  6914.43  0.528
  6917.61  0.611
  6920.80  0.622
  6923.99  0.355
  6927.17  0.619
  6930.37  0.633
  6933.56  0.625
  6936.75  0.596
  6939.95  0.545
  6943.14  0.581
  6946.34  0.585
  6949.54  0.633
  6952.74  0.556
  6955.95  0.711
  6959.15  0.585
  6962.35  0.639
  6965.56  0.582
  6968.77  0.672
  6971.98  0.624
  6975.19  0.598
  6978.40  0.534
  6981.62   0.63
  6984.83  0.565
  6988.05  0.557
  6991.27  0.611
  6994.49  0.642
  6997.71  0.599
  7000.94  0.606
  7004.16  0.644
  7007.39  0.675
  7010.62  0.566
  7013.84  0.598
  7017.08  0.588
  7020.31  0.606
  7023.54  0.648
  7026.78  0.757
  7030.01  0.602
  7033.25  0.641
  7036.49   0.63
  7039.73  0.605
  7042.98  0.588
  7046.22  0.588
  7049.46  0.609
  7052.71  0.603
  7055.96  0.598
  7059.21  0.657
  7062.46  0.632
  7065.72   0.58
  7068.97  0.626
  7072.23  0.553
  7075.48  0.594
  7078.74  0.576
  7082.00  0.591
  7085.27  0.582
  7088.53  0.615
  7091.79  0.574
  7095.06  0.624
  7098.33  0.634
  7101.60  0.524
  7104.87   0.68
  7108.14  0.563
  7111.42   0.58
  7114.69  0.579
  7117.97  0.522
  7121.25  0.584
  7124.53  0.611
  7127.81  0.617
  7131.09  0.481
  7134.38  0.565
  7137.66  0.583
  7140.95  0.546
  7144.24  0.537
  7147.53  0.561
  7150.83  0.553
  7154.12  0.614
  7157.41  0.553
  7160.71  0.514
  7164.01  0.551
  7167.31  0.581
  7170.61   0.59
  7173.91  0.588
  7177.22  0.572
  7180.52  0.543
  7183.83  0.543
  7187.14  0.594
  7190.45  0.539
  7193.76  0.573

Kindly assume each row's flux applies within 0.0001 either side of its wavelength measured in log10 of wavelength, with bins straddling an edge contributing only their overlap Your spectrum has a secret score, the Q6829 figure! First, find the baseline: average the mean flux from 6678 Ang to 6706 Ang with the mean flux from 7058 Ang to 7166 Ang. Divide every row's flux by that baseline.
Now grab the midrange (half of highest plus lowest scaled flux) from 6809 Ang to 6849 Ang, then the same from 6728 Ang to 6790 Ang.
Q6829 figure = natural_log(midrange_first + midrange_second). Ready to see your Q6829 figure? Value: 0.666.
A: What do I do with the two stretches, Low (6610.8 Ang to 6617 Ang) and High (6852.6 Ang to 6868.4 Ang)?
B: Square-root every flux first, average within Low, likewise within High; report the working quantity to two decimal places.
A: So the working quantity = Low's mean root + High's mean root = 1.56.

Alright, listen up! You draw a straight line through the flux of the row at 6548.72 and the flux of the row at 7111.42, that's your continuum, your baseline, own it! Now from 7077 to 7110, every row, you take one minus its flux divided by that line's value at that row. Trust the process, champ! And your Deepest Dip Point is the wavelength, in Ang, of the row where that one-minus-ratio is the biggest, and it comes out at 7101.60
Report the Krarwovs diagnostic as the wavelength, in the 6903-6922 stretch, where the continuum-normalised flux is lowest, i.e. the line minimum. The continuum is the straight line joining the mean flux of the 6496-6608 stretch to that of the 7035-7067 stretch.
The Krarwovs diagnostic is 6914.43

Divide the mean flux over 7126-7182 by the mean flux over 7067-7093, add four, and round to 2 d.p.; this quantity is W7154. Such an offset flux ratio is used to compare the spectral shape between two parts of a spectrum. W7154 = 4.95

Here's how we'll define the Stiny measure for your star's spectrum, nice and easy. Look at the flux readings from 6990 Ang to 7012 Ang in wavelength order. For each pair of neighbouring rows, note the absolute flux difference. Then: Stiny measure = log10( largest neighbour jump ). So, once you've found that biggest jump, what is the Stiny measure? -0.96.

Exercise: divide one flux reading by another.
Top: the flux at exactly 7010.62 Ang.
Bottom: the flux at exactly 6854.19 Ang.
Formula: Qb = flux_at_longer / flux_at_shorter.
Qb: 1.07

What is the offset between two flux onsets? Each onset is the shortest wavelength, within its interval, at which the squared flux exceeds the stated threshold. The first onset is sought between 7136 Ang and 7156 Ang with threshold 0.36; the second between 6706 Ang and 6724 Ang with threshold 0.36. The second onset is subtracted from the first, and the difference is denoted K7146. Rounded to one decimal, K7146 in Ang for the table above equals 446.7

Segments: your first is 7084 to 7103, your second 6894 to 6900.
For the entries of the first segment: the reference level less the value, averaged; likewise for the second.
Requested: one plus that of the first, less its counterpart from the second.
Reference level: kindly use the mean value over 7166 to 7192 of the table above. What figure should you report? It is 0.97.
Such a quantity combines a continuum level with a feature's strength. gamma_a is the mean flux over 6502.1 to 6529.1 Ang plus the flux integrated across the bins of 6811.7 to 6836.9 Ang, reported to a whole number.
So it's 15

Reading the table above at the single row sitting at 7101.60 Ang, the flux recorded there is 0.524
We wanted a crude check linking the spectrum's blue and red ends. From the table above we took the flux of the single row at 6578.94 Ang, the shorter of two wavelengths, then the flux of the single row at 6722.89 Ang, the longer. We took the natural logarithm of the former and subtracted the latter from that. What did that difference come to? -0.95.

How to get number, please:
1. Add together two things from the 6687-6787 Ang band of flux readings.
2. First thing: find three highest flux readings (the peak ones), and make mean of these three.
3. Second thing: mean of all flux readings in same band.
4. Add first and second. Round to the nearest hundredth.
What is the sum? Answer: 1.39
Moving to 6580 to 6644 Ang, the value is 1.73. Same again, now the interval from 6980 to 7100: 1.31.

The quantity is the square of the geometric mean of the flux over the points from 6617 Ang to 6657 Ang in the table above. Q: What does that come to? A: 0.40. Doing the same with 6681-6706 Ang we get 0.39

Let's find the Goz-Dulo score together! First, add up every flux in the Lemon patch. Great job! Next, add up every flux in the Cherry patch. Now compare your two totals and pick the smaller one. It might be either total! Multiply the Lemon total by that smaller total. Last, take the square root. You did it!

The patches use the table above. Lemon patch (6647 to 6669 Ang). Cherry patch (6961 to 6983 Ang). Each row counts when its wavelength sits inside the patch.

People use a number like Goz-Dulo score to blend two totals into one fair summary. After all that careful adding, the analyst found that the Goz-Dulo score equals 4.32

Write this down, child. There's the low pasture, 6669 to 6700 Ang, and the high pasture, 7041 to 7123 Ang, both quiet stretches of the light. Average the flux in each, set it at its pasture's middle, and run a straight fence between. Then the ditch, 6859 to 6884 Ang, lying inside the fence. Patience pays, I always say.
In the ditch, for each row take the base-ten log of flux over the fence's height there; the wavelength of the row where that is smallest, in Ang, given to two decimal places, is 6860.51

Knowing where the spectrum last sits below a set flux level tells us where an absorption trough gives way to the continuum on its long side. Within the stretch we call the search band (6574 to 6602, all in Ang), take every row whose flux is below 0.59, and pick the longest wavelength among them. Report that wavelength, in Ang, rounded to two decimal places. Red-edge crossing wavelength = 6597.15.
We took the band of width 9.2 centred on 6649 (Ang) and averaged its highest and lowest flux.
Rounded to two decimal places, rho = 0.60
